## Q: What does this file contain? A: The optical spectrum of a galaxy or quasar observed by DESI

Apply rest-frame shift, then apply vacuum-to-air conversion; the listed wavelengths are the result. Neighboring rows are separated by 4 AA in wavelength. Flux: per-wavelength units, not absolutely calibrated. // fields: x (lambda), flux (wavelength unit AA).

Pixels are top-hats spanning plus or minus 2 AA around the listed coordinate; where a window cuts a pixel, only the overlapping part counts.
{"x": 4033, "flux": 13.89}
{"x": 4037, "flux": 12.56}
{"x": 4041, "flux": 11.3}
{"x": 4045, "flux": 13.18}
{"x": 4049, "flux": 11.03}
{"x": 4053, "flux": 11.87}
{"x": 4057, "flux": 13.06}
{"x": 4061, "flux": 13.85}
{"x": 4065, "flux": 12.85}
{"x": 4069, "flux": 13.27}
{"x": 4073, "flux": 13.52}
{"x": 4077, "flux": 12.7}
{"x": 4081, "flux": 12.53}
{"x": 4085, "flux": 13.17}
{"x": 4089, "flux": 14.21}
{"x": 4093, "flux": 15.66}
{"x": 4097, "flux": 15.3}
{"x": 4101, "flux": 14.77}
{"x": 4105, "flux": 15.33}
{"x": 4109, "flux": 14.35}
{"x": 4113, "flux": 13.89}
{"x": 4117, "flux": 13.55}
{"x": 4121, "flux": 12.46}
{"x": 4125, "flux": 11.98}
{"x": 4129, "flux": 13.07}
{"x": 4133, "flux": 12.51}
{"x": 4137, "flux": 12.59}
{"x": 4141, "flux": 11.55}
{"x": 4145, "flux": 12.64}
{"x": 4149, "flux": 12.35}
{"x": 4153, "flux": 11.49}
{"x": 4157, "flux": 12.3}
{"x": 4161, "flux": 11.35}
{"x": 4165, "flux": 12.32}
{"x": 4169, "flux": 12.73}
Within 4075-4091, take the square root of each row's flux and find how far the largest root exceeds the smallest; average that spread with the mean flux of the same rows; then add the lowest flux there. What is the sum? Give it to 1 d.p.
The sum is 19.2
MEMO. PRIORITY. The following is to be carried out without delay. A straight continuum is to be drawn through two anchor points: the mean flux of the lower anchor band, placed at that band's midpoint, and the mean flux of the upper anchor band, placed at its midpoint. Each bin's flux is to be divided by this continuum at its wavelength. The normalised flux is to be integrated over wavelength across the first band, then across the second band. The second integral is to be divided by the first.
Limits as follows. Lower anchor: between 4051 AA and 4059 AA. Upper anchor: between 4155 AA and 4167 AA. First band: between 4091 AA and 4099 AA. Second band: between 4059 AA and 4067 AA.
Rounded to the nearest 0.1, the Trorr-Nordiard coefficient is 0.9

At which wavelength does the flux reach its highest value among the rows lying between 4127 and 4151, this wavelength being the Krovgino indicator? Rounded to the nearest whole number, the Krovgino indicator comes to 4129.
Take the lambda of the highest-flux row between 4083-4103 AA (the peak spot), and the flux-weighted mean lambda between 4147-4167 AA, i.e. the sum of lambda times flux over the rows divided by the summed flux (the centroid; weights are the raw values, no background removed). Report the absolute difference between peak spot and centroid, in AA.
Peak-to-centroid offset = 64.0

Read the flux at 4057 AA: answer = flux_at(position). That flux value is 13.06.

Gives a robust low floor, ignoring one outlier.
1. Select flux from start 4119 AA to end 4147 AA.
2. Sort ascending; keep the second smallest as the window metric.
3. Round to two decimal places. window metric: 11.98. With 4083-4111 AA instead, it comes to 14.21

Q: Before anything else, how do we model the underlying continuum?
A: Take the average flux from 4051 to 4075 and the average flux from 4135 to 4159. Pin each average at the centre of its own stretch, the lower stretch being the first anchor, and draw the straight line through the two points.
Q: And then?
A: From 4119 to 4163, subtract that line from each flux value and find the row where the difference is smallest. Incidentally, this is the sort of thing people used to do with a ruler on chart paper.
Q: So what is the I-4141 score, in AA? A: 4141 AA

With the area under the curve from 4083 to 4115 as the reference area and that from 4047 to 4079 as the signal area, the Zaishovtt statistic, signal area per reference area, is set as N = 0.88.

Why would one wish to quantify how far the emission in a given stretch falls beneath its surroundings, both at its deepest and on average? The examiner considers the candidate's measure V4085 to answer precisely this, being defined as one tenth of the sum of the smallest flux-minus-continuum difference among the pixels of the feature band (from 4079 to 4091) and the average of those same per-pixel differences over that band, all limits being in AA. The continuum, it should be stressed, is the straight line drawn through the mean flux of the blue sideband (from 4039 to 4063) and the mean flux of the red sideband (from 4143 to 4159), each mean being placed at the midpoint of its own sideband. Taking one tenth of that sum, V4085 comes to 0.12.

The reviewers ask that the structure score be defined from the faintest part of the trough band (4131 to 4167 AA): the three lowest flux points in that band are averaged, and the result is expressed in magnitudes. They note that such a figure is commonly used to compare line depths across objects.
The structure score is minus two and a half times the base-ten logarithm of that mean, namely -2.65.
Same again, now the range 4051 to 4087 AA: -2.73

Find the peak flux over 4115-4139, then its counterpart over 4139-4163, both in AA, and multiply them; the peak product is 171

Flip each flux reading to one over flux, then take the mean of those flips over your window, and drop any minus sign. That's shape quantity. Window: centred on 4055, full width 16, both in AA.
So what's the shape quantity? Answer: 0.0809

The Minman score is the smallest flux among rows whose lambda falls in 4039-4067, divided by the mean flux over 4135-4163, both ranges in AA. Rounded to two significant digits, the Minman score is 0.92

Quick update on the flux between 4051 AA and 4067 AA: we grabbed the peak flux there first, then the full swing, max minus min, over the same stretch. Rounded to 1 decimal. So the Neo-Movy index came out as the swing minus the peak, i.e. -11.9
